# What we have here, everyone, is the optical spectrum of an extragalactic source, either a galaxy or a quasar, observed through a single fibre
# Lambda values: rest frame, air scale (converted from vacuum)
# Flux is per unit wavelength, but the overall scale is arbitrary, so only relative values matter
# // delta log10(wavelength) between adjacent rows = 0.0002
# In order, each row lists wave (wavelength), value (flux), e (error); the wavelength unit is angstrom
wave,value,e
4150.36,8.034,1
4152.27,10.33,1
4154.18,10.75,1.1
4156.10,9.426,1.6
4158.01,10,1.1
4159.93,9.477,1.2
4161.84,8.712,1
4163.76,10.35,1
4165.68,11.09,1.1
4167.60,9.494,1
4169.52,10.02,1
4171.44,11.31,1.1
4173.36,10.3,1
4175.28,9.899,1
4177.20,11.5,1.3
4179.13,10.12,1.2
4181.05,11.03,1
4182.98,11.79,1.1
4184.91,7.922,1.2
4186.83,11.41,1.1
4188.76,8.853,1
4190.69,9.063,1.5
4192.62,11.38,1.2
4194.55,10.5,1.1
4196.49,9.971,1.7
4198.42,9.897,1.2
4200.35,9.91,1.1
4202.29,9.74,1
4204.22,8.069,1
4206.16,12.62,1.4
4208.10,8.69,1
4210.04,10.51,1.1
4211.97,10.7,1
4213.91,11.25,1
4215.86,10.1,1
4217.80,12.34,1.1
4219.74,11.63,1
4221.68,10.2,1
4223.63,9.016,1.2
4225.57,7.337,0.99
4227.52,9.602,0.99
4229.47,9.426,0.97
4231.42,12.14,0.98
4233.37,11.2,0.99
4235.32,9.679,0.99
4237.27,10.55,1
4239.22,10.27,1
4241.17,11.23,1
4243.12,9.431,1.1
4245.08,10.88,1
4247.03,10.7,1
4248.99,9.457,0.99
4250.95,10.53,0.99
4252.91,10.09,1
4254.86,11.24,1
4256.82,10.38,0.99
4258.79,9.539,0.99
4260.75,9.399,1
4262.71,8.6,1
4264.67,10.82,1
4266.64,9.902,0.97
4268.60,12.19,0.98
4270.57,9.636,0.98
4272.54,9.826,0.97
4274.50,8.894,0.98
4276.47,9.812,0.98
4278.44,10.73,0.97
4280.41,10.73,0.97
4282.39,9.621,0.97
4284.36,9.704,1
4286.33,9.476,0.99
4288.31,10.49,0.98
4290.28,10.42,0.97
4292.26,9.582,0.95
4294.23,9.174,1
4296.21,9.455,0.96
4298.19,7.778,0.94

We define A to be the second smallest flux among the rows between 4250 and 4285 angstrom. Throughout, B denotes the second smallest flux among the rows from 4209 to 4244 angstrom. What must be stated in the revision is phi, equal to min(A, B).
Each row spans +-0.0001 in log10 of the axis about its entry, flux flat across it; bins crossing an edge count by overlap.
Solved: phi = 8.89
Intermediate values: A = 8.894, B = 9.016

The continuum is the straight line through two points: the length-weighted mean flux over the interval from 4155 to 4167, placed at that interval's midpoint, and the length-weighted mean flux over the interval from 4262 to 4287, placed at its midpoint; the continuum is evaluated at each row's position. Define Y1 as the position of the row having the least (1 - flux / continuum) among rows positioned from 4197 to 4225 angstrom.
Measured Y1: 4206.16 angstrom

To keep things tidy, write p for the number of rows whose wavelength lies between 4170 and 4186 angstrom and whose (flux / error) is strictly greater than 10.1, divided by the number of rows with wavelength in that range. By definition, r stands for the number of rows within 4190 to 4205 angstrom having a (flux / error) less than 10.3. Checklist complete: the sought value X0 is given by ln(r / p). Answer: 2.77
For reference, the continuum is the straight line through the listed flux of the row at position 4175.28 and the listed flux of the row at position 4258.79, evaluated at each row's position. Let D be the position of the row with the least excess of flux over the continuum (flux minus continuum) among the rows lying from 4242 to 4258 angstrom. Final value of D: 4243.12 angstrom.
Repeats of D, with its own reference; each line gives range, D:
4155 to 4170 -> 4161.84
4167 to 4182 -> 4167.60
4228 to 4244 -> 4229.47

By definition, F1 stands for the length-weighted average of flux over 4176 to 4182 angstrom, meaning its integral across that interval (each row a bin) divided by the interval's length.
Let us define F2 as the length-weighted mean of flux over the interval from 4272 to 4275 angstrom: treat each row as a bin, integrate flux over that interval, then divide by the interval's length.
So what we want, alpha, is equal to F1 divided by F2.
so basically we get 1.16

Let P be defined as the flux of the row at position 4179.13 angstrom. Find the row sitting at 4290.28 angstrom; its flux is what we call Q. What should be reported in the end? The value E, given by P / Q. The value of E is 0.97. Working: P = 10.12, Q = 10.42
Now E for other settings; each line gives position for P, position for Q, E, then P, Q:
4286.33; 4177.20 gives 0.82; 9.476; 11.5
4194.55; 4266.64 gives 1.06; 10.5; 9.902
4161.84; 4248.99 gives 0.92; 8.712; 9.457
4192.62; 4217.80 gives 0.92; 11.38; 12.34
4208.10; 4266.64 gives 0.88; 8.69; 9.902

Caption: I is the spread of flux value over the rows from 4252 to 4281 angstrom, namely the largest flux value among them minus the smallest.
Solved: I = 3.6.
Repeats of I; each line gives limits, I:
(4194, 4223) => 4.6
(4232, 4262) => 1.8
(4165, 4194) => 3.9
